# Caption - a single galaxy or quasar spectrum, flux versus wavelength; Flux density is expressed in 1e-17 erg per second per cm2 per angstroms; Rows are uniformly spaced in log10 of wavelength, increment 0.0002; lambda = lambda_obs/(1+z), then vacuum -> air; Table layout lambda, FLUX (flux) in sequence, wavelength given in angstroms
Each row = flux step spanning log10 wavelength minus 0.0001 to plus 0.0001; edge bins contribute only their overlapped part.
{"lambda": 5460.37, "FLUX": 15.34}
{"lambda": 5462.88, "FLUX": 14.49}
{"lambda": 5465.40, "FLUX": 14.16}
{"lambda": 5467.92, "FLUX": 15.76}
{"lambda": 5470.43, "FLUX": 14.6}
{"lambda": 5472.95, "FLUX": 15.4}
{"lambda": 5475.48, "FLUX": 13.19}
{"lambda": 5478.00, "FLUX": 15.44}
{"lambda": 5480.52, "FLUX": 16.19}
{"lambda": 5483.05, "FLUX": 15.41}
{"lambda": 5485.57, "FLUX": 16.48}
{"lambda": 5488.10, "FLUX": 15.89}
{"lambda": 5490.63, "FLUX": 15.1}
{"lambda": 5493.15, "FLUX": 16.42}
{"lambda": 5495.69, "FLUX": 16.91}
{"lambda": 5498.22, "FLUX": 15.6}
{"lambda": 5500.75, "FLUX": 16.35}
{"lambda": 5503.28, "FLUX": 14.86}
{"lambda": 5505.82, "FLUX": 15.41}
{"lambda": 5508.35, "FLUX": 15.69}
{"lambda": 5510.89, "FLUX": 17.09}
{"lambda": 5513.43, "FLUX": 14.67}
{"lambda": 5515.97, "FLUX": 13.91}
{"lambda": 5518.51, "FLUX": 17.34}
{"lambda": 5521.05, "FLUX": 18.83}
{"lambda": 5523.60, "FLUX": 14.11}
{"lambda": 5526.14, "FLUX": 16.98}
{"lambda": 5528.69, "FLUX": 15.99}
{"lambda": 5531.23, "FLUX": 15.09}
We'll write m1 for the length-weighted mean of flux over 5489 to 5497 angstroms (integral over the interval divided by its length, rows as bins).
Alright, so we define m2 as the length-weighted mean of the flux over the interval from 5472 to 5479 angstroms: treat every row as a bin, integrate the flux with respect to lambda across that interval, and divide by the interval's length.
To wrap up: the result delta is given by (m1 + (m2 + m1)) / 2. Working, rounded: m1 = 16.1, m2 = 14.6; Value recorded 23.4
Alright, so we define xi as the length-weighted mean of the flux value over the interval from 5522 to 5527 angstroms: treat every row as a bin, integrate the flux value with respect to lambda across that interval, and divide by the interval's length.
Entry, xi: 15.6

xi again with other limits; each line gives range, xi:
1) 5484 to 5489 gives 16.2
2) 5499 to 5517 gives 15.5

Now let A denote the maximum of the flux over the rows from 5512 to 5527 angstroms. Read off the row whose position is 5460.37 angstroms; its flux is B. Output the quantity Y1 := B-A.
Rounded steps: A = 18.83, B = 15.34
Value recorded -3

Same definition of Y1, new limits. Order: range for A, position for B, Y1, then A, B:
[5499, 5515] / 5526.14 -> 0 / 17.09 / 16.98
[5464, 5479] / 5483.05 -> 0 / 15.76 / 15.41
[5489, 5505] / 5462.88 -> -2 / 16.91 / 14.49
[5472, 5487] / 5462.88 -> -2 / 16.48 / 14.49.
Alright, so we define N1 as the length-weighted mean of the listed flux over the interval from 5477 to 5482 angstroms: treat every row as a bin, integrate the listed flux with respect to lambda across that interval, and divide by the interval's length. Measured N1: 15.81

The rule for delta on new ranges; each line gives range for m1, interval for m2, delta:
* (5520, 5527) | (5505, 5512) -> 24.6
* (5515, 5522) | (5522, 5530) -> 24.6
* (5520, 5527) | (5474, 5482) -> 24.0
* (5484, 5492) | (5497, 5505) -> 23.6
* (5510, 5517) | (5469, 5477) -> 22.4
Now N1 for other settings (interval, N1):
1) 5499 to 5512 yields 15.86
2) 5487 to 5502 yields 16.05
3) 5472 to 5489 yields 15.41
